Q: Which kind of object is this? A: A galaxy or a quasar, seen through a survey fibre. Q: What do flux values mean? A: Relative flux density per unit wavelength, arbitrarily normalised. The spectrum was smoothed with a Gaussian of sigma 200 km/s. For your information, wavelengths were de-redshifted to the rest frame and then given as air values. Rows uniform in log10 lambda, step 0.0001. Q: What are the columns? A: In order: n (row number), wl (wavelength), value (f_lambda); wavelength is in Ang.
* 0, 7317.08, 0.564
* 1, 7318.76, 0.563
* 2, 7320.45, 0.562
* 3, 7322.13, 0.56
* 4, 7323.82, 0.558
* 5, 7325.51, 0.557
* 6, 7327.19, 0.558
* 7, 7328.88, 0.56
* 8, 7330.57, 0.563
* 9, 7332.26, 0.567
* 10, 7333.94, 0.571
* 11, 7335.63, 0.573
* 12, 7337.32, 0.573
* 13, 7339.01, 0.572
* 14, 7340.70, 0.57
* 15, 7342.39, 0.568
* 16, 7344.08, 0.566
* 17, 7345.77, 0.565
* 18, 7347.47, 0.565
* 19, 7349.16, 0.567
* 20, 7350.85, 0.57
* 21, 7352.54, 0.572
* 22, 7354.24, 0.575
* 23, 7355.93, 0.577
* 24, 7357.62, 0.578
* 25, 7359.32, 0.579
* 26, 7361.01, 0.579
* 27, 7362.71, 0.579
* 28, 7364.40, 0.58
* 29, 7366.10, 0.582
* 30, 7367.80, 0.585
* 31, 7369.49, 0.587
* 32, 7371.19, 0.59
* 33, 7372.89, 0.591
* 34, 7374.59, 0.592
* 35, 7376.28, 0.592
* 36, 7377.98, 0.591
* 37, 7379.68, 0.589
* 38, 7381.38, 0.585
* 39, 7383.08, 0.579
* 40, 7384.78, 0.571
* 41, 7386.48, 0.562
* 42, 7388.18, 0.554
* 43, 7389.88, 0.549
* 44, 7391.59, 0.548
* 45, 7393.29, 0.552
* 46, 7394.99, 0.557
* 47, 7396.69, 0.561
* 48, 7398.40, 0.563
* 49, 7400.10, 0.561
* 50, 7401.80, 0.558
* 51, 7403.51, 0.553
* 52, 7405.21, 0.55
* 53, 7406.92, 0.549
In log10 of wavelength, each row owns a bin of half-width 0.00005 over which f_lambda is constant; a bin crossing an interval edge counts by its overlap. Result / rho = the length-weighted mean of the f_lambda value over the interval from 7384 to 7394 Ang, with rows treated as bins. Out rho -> 0.556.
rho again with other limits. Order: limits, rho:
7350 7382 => 0.583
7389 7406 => 0.555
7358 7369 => 0.581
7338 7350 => 0.567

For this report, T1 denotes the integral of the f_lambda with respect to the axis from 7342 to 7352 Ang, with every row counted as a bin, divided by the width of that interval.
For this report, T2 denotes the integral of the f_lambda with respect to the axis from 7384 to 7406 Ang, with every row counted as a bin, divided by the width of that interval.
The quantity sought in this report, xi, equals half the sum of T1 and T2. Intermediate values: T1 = 0.567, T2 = 0.557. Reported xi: 0.562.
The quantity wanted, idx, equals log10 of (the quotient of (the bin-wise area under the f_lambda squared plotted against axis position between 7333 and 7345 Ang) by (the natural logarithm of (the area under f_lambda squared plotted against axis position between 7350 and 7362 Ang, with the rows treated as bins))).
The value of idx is 0.45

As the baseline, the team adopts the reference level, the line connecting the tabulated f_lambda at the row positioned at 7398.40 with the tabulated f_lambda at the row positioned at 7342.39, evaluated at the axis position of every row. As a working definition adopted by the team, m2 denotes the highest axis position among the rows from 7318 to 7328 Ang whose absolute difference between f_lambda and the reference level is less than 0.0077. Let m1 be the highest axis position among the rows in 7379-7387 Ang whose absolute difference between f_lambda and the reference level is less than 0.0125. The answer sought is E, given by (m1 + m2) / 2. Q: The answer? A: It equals 7352.6 Ang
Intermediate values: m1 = 7386.48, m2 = 7318.76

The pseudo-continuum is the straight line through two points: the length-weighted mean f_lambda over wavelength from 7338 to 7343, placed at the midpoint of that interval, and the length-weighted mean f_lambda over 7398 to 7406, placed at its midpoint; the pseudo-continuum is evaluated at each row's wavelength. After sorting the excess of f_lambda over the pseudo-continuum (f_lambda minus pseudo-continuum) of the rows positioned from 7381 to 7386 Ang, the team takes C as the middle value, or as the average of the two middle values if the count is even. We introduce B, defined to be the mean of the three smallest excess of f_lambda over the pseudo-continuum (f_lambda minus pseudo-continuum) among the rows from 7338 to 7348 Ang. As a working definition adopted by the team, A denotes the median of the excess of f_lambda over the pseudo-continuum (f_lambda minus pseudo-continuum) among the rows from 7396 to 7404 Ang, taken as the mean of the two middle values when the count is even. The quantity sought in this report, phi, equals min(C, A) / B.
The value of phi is -0.7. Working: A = 0.003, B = -0.004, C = 0.018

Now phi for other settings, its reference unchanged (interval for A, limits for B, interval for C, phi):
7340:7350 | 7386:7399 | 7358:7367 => 0.3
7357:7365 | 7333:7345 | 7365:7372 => -6.7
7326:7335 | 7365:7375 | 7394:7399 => -0.5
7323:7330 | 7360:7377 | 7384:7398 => -1.1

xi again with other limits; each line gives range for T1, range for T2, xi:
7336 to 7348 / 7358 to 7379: 0.577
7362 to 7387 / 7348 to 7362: 0.579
